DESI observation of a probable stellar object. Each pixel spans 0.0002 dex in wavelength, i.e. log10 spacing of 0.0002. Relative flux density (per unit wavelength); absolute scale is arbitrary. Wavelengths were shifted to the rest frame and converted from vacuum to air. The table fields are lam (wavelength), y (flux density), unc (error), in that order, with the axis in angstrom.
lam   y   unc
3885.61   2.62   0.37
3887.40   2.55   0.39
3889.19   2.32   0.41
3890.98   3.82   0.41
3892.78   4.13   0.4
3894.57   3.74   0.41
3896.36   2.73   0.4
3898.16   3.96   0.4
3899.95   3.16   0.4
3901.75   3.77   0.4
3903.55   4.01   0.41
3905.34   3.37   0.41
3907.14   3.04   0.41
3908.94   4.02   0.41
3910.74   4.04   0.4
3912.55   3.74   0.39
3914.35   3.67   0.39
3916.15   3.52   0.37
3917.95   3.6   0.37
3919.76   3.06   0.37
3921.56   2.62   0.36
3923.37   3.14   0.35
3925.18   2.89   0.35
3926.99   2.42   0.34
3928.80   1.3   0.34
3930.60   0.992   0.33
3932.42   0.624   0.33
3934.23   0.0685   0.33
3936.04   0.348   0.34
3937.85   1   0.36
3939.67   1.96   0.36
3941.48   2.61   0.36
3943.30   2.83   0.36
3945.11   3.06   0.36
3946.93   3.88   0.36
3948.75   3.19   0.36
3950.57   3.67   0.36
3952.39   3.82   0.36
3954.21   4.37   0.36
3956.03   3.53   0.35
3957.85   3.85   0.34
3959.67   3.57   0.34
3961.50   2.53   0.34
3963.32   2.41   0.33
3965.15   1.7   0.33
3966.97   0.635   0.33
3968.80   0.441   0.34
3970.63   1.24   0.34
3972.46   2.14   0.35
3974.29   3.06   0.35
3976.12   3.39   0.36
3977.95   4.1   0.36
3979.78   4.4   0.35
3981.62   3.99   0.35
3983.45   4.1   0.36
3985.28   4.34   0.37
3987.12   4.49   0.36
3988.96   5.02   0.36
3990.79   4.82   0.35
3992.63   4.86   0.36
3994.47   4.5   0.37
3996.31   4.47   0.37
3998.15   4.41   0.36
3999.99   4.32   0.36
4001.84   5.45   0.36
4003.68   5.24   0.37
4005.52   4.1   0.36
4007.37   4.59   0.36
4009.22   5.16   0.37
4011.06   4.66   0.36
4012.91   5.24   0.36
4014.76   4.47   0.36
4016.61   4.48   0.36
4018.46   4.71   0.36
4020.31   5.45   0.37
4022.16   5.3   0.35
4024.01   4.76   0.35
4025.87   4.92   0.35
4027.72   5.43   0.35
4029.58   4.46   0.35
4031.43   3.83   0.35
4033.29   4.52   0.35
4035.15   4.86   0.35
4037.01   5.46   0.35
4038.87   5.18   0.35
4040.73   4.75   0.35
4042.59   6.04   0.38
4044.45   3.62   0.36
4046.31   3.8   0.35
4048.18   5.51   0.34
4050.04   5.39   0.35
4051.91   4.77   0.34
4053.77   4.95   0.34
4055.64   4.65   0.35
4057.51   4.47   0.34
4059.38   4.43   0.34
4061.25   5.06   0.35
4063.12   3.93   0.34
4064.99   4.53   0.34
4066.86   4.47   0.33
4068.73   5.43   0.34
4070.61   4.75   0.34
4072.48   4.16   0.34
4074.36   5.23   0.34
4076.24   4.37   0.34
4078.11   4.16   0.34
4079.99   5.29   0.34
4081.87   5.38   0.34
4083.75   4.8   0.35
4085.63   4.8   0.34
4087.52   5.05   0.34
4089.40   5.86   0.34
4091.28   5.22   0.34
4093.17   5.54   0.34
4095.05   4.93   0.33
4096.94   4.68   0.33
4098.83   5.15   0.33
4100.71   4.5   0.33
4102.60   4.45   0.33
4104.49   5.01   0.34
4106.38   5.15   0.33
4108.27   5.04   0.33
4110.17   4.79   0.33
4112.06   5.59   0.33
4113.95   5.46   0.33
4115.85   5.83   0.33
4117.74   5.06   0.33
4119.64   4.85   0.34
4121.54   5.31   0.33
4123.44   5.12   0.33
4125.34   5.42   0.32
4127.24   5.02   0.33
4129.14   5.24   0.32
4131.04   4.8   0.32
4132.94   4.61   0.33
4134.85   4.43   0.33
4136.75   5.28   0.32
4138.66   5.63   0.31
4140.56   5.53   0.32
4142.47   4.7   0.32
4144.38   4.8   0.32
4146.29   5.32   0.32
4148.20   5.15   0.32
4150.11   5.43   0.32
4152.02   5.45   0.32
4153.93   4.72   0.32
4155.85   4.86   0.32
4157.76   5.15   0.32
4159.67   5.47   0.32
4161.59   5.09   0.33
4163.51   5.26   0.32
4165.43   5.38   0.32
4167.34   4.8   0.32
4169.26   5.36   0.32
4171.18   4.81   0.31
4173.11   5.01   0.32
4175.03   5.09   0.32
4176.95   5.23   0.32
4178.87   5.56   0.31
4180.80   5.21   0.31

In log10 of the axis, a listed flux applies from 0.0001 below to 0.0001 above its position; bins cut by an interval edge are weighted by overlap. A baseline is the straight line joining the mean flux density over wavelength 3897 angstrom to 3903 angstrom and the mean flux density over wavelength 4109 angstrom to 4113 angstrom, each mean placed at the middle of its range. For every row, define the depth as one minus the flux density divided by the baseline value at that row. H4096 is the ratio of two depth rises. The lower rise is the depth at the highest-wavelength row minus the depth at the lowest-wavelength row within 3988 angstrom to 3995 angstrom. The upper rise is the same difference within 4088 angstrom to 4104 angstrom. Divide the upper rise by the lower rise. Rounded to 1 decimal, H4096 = 2.3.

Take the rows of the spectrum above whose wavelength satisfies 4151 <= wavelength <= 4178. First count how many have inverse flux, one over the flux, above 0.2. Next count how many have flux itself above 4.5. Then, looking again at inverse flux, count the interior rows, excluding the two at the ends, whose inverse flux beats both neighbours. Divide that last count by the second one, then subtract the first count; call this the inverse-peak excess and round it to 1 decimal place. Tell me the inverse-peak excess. -3.7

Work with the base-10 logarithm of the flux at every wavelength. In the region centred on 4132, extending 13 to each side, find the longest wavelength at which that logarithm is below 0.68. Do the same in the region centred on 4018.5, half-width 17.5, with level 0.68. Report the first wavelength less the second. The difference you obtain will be 109.2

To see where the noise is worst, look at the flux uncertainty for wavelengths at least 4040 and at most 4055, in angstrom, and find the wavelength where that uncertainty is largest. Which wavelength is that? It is 4042.59 angstrom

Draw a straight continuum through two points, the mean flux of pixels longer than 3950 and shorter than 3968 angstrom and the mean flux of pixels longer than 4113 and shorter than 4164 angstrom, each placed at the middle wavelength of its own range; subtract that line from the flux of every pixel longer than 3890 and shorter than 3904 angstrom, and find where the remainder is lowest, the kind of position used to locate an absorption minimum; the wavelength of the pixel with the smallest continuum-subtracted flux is 3896.36 angstrom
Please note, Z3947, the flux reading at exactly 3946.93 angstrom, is 3.88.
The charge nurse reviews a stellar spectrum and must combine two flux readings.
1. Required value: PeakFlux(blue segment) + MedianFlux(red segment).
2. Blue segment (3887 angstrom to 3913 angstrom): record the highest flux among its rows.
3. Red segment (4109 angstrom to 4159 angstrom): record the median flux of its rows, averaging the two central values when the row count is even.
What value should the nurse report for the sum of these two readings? 9.3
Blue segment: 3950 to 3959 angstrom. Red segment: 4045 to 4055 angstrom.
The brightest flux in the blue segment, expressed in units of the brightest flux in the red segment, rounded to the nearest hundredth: 0.79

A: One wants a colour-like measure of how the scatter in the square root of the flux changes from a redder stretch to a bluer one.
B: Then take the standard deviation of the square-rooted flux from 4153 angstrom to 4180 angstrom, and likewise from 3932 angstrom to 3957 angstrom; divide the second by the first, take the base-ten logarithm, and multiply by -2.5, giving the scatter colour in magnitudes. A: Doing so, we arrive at -2.5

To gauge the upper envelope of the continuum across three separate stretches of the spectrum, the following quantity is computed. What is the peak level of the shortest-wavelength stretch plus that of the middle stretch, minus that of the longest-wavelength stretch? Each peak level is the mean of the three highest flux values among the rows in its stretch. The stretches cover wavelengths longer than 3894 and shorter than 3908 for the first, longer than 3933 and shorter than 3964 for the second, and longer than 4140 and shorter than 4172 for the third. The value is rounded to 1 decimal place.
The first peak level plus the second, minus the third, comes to 2.5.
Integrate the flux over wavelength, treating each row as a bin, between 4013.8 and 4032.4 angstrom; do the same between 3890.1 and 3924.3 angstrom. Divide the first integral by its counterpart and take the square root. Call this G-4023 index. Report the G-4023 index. 0.9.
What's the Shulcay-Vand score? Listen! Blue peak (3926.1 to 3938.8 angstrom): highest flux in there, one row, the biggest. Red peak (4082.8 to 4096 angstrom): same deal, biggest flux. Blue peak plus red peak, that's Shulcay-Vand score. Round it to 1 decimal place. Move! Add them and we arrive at 8.3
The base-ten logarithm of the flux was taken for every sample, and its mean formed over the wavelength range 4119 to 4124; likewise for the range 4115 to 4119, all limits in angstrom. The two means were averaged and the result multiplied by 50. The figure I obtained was 36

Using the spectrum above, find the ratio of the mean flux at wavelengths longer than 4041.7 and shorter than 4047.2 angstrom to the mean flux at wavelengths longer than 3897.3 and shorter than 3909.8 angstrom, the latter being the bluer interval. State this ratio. 1.24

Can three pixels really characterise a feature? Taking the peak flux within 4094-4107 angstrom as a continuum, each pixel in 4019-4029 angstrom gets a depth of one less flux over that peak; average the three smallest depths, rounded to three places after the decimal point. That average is -0.047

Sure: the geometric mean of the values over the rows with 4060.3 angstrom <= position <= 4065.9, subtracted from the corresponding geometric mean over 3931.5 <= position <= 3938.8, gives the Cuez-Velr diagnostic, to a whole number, -4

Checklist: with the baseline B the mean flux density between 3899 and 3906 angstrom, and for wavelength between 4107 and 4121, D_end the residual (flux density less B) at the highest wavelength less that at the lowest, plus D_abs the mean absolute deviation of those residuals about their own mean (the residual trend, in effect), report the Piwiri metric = 0.1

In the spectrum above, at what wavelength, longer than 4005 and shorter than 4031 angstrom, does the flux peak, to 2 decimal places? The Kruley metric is 4020.31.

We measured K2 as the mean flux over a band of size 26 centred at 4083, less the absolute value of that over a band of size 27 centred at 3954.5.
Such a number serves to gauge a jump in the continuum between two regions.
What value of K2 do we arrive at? 1.9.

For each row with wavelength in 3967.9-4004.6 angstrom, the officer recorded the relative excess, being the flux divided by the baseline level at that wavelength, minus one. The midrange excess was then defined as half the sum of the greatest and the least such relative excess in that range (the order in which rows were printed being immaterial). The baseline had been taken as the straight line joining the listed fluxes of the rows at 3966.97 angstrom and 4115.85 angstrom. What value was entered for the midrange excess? 1.3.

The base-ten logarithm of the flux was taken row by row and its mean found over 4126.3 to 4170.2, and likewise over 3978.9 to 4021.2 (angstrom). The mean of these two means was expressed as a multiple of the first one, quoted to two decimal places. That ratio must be 0.97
